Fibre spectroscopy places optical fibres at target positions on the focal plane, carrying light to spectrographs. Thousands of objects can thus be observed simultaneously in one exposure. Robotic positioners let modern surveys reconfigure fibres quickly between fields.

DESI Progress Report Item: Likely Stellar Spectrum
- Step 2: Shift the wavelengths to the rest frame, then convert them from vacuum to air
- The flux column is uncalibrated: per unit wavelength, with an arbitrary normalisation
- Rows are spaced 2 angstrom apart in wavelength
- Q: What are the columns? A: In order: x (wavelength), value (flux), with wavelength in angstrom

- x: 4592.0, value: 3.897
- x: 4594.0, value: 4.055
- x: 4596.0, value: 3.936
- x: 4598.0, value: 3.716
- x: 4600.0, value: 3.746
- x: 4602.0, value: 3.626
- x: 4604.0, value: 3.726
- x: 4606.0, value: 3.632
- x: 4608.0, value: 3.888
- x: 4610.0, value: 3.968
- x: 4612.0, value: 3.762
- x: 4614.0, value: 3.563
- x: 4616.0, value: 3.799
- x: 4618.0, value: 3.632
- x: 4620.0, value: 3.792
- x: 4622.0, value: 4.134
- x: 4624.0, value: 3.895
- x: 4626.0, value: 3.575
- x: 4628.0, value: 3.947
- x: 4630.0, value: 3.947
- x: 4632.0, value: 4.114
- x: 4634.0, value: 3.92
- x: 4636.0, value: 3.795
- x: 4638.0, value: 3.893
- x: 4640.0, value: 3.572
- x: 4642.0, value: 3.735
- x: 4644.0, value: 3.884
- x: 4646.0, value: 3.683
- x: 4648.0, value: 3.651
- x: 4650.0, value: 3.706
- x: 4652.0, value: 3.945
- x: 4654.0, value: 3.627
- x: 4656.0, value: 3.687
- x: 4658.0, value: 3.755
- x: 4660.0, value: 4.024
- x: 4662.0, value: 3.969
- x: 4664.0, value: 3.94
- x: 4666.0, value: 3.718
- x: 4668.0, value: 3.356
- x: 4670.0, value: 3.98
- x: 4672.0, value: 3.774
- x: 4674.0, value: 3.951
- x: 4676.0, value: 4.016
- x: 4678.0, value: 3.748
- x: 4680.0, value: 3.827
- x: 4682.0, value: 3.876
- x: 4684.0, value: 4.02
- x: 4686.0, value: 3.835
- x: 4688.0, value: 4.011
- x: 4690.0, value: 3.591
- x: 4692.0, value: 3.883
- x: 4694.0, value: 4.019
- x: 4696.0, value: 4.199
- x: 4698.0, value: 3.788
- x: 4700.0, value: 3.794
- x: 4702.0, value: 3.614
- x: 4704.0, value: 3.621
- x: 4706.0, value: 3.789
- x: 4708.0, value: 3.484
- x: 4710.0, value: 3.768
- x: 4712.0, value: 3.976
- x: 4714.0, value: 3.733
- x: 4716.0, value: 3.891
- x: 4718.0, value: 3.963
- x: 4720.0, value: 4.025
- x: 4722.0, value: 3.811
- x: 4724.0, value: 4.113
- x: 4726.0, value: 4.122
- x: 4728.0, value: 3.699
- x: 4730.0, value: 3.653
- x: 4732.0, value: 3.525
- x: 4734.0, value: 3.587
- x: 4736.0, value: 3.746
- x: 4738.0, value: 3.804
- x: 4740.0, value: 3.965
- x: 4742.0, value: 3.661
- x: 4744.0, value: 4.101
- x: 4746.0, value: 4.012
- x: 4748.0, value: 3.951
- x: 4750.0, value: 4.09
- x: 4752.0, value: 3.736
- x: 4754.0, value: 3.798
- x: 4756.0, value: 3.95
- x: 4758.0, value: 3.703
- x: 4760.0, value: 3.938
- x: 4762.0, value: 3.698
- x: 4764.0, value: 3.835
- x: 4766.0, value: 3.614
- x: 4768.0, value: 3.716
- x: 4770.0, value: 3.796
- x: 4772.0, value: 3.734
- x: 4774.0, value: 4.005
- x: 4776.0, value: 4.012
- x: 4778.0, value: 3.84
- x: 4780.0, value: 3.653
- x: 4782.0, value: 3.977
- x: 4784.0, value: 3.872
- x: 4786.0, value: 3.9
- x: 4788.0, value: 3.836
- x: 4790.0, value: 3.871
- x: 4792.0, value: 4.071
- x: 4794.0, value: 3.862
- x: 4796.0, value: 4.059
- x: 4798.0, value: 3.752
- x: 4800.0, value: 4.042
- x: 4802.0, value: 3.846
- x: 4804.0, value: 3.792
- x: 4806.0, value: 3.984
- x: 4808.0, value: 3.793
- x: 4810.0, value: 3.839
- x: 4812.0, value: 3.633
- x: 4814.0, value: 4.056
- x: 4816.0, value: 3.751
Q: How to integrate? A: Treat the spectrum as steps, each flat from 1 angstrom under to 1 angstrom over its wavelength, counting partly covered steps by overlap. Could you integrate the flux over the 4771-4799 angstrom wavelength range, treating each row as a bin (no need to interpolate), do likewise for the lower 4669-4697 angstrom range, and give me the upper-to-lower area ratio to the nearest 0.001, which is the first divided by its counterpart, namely 0.995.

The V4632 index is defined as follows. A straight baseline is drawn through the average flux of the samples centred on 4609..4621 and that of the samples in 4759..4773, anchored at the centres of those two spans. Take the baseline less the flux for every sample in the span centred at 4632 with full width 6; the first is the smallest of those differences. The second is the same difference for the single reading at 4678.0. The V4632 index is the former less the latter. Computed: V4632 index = -0.4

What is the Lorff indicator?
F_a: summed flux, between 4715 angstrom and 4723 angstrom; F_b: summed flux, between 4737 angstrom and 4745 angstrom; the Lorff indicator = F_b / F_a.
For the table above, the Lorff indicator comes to 0.99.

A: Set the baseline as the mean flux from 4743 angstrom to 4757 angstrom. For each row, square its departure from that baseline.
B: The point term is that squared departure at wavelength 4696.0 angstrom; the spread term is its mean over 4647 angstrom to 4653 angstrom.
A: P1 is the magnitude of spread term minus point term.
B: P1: 0.014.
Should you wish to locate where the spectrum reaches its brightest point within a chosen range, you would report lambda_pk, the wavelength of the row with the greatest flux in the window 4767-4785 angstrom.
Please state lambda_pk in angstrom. 4776.0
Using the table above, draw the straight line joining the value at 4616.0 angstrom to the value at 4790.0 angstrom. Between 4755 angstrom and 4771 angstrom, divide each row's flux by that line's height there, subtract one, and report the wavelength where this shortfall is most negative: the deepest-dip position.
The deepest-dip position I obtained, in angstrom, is 4766.0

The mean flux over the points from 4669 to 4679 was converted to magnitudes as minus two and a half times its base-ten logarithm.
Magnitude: -1.476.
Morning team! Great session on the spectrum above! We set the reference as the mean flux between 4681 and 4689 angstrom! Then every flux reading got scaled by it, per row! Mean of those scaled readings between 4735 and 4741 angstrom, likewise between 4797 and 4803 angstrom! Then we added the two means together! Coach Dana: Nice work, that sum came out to 1.96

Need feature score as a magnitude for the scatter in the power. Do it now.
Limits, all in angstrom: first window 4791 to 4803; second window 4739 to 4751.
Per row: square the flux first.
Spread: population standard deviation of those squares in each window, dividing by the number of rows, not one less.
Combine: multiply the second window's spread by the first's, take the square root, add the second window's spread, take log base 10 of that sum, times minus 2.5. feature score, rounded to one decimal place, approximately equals -0.8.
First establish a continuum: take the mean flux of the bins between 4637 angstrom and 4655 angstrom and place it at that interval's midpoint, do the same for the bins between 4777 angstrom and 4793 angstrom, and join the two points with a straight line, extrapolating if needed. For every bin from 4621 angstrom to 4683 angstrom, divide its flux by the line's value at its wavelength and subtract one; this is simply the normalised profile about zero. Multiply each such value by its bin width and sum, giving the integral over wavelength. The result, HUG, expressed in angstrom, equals 1.28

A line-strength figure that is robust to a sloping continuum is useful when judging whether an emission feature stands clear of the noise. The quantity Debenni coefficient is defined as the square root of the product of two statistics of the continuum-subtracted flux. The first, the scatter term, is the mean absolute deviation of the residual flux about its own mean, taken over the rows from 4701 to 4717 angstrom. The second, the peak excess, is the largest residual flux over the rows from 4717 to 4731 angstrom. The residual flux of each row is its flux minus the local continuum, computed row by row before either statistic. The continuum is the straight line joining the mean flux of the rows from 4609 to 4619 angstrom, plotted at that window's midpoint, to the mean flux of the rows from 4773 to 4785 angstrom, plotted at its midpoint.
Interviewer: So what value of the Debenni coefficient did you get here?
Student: 0.182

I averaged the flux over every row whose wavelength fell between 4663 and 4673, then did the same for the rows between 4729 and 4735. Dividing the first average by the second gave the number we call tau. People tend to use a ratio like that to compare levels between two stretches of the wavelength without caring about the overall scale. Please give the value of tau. 1.05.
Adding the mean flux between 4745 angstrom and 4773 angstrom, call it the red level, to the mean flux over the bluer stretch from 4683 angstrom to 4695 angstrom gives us 7.720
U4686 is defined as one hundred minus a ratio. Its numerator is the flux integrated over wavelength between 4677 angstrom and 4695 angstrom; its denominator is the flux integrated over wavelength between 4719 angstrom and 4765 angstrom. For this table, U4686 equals 99.61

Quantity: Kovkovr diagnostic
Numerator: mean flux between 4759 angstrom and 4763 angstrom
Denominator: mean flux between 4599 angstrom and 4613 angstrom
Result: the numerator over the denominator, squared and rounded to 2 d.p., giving 1.03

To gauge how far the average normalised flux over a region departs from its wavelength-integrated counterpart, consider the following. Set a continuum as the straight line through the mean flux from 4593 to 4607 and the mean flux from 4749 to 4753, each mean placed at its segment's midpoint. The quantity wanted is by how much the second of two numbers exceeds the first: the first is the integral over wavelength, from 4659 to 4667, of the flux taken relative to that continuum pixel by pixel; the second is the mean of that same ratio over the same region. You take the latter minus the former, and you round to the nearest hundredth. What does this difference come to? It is -7.14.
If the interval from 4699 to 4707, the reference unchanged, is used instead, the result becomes -6.70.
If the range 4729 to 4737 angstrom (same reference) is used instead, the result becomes -6.52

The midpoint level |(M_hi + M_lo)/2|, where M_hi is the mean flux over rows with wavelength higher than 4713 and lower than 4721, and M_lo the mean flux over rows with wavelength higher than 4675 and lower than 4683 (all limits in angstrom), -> 3.88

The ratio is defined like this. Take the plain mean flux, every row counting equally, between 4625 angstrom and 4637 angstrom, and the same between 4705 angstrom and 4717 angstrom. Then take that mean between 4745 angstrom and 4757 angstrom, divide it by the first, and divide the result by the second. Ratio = 0.268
